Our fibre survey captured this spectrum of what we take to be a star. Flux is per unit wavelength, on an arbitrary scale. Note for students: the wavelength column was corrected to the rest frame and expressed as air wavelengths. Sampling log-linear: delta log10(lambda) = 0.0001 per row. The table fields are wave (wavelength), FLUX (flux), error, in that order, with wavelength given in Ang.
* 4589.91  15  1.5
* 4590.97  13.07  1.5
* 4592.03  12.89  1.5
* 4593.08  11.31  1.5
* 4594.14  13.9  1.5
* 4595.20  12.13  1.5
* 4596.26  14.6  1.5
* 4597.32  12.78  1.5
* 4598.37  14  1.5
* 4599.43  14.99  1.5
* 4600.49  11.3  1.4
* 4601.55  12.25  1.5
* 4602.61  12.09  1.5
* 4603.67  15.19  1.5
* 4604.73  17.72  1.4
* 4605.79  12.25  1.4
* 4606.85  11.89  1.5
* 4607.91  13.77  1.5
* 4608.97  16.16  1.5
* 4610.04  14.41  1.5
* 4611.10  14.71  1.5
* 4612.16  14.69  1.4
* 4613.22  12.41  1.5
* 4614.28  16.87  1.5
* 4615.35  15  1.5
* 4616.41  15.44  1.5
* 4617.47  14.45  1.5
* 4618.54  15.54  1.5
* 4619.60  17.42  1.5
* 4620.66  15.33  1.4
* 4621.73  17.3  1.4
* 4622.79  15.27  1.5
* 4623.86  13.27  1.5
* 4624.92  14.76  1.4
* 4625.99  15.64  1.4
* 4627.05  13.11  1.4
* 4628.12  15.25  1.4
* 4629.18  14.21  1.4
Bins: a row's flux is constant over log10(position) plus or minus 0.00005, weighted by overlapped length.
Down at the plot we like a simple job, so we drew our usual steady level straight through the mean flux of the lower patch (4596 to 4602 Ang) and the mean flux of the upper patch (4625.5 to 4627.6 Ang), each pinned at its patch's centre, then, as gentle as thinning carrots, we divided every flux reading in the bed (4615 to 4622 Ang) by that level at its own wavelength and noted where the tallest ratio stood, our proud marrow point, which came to 4619.60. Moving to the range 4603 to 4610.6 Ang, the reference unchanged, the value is 4604.73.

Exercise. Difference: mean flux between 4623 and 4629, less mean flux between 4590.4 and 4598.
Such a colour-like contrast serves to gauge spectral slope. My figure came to 1.5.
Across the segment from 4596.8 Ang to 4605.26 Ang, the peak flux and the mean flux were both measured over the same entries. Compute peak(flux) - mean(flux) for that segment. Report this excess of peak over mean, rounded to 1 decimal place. 3.9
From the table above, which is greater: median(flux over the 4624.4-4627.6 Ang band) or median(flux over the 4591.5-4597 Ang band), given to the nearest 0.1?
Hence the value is 14.8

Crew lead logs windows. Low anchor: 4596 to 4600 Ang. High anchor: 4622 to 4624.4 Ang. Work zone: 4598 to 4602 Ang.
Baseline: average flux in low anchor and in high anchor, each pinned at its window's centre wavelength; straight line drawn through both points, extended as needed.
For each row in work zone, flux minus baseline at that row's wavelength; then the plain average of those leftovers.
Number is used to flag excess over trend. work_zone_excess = -1.0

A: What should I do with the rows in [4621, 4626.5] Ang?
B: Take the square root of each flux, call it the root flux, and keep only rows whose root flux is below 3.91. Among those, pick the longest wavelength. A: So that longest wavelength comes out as 4624.92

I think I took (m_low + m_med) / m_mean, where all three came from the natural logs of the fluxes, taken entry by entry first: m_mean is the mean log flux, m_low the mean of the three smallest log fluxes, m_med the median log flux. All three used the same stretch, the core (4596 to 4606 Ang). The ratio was 1.94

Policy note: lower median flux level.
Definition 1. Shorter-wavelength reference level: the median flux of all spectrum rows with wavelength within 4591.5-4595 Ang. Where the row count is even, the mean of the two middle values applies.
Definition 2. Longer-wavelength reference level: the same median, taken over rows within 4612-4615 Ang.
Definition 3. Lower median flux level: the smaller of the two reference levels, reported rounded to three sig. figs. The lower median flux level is 12.9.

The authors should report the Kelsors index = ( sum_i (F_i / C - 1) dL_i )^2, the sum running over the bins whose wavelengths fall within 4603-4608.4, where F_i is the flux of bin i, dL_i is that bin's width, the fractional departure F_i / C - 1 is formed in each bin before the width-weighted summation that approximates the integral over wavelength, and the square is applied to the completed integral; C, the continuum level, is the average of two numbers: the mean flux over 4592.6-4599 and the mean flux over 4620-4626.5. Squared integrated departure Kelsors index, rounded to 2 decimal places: 0.00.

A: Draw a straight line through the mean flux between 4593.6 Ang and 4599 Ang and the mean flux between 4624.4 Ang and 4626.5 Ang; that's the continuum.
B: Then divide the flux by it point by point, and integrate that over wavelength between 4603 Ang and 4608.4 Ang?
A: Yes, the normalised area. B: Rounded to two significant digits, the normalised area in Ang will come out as 5.4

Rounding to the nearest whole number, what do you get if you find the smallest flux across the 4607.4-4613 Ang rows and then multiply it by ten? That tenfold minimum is 138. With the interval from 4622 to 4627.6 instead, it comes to 131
